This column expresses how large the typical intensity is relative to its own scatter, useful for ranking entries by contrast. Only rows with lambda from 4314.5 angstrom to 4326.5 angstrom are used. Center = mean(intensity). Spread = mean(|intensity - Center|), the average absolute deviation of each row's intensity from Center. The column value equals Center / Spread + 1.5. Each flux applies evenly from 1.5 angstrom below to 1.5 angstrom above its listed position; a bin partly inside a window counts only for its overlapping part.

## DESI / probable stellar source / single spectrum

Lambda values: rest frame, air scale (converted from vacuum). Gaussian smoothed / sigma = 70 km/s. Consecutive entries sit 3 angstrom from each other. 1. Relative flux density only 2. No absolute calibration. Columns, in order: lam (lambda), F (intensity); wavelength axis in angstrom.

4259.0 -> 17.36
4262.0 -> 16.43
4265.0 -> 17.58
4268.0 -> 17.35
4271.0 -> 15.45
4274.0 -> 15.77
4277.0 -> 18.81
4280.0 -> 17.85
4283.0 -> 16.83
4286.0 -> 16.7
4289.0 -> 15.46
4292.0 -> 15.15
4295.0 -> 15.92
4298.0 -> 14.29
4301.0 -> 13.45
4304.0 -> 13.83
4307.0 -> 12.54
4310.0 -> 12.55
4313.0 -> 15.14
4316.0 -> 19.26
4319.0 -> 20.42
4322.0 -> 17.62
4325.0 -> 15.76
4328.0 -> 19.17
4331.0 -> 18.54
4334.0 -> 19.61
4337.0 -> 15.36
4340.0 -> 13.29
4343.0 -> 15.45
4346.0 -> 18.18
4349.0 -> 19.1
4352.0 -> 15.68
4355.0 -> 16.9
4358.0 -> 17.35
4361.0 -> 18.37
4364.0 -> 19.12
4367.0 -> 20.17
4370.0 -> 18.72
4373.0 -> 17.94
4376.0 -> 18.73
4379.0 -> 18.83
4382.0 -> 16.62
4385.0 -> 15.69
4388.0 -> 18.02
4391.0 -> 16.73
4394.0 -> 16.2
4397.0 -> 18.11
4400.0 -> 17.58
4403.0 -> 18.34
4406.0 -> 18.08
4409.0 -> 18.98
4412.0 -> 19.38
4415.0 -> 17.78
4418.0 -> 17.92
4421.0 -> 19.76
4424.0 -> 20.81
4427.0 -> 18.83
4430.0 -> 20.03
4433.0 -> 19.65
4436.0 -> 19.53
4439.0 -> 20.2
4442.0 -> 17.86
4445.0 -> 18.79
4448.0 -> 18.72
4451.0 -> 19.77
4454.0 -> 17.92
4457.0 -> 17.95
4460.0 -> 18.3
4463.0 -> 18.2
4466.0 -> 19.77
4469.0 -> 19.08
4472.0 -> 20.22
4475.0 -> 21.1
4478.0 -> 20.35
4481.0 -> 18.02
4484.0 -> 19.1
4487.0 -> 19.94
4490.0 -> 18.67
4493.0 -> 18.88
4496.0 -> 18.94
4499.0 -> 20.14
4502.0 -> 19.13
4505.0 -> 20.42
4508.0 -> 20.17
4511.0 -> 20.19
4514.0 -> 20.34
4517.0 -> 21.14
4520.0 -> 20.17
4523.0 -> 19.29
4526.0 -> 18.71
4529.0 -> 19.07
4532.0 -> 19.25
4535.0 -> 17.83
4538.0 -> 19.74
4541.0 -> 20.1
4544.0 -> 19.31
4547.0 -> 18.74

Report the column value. 13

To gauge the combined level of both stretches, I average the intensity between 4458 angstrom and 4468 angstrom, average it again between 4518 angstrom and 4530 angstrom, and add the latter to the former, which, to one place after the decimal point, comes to 38.1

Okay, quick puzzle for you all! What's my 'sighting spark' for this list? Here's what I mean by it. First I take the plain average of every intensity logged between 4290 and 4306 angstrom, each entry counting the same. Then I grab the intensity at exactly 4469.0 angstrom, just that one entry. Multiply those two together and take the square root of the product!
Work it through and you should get 16.6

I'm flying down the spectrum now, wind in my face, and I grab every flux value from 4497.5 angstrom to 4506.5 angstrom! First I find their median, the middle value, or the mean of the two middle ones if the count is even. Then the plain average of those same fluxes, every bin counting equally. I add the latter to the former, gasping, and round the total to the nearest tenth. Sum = 40.0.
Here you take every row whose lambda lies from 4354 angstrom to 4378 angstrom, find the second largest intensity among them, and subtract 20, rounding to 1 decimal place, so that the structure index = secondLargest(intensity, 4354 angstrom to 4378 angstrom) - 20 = -0.9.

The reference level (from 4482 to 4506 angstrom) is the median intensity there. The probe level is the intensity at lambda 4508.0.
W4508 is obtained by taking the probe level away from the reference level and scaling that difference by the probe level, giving -0.05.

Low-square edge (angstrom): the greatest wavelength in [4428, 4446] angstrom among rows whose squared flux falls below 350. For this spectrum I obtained 4442.0 angstrom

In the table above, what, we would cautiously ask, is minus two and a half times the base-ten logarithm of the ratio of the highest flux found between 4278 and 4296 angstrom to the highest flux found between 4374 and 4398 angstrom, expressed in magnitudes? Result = 0.06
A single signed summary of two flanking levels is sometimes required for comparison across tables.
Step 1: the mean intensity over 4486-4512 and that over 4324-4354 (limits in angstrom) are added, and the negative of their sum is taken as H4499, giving -36.6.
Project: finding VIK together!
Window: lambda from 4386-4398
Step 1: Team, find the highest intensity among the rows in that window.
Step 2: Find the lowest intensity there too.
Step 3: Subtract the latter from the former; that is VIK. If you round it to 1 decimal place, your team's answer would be 1.9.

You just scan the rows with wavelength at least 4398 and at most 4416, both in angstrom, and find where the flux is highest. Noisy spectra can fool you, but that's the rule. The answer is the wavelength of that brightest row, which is 4412.0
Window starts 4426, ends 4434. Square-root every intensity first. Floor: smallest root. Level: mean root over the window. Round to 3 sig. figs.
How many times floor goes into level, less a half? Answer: 0.518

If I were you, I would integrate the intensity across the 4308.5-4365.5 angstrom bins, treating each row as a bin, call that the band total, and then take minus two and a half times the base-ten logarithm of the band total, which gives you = -7.48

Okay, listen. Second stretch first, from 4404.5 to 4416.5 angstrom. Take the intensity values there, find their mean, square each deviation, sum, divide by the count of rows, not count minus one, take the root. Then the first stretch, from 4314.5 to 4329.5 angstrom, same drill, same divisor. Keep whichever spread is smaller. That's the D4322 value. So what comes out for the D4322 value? 0.65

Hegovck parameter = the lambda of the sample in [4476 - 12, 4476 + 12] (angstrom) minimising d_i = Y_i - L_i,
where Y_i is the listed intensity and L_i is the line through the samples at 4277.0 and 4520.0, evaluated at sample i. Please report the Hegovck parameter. 4481.0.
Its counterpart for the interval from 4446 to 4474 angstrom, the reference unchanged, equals 4454.0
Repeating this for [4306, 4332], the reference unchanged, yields 4310.0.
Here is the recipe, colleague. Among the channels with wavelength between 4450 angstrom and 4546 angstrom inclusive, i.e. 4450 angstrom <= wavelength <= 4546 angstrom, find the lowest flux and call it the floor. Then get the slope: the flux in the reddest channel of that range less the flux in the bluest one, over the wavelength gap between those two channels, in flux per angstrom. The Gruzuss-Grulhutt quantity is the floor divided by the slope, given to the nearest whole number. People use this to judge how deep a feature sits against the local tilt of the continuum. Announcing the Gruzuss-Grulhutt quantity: -3605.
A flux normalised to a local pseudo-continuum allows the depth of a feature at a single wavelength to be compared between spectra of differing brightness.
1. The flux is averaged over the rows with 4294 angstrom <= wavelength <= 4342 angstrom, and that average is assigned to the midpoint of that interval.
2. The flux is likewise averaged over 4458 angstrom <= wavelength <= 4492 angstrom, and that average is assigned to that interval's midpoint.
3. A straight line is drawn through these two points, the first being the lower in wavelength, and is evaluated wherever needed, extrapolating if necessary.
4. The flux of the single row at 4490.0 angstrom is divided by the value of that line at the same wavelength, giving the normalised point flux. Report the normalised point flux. 0.95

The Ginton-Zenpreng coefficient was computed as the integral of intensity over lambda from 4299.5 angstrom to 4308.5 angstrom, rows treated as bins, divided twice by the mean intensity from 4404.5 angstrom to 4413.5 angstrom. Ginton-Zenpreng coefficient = 0.34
